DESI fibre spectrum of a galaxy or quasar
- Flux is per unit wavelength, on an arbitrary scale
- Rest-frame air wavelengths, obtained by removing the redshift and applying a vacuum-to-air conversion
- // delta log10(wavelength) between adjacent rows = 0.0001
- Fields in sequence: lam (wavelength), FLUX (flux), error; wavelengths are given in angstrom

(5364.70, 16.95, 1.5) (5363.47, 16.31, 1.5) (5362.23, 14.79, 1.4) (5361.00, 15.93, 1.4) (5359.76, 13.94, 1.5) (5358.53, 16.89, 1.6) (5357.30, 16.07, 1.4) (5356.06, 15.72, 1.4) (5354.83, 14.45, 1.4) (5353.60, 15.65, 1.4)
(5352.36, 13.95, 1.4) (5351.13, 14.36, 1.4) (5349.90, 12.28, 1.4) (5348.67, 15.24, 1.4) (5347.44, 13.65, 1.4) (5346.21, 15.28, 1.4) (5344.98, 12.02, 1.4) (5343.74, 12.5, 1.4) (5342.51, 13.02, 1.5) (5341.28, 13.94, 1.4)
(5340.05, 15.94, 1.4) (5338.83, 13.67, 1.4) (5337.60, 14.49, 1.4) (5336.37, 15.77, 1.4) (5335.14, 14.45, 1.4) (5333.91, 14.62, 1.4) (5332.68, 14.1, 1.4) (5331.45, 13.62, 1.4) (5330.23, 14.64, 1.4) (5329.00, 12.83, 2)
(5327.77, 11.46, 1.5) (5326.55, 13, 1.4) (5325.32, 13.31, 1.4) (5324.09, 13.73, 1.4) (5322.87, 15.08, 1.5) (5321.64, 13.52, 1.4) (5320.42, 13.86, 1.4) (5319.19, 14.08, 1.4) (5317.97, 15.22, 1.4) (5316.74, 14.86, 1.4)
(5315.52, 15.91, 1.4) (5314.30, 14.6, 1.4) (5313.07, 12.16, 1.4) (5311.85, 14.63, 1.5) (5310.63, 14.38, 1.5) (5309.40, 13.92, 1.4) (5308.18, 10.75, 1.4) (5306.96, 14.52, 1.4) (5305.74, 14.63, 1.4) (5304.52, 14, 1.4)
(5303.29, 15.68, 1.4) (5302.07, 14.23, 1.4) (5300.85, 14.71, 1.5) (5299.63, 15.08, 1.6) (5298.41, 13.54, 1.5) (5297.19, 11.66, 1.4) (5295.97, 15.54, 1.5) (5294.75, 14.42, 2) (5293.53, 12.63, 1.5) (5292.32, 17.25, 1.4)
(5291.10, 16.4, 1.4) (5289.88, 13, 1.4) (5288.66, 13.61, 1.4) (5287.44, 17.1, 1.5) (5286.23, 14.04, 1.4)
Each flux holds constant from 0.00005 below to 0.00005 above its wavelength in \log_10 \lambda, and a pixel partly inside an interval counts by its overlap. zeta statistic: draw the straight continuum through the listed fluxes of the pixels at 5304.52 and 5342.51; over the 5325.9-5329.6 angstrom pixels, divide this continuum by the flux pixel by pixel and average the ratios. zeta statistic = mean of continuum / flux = 1.08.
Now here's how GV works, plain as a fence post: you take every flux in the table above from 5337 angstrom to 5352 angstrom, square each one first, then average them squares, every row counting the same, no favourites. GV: 194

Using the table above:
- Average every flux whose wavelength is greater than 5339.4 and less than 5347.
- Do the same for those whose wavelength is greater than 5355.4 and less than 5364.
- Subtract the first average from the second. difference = 1.9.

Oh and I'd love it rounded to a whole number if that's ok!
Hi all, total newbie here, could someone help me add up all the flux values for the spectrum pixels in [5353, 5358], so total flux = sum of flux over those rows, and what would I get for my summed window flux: 62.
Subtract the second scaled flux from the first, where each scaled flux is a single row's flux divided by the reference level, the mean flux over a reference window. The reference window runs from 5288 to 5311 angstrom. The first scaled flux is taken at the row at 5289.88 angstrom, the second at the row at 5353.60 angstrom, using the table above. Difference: -0.19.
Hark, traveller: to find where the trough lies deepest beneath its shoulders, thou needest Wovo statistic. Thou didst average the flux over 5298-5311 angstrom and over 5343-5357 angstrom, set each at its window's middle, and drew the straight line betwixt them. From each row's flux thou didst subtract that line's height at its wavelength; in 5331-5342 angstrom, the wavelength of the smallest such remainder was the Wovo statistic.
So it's 5331.45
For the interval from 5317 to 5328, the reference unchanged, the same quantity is 5327.77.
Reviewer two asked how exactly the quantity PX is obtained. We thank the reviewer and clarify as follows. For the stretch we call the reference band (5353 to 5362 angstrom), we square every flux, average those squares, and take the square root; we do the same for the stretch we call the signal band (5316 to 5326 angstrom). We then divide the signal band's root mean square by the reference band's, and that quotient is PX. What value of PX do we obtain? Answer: 0.91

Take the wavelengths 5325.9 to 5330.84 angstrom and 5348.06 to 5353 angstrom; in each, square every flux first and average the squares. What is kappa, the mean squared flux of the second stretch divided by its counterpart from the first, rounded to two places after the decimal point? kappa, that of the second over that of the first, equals 1.15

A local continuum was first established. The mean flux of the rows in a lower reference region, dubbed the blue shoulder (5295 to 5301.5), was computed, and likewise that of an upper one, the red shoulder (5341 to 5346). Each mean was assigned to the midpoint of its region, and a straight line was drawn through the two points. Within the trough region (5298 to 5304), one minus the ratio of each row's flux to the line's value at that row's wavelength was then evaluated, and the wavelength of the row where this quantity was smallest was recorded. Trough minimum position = 5303.29 angstrom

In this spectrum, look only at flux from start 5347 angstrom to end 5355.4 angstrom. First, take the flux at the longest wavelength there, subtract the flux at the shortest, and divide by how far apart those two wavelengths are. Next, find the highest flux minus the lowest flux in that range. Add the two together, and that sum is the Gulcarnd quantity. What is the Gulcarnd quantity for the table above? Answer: 3.5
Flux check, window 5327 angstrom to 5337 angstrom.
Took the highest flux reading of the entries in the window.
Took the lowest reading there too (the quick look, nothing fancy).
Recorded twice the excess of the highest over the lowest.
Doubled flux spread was 9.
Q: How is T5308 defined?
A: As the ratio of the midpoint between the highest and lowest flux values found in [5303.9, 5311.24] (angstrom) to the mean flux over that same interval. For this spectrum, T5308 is 0.93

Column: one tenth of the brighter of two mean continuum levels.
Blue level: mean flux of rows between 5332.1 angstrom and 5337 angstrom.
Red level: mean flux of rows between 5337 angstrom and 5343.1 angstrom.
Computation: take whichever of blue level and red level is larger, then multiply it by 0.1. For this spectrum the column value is 1.47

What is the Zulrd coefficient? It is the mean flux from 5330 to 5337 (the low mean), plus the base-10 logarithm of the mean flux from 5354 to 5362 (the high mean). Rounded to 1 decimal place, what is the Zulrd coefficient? 15.7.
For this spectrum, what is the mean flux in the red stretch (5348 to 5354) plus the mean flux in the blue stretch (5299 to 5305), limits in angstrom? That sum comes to 29.0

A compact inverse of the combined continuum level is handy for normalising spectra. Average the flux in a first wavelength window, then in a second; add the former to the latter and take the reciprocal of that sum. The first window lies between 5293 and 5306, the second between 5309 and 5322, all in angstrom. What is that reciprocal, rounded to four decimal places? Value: 0.0351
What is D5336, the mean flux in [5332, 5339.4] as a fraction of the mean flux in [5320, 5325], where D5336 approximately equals 1.03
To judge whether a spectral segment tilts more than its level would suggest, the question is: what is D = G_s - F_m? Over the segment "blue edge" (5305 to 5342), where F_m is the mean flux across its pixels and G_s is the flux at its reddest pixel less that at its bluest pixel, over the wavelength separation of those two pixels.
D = -14.1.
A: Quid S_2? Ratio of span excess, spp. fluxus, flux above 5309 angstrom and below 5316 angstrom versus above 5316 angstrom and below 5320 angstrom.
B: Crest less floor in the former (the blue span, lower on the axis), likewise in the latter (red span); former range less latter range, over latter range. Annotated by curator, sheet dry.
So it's 2.3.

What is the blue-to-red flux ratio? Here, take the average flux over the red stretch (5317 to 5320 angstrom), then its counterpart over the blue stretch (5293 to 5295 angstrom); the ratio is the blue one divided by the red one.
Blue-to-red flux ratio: 0.92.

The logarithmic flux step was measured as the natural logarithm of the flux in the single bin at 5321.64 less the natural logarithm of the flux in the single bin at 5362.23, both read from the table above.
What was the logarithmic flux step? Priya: -0.09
